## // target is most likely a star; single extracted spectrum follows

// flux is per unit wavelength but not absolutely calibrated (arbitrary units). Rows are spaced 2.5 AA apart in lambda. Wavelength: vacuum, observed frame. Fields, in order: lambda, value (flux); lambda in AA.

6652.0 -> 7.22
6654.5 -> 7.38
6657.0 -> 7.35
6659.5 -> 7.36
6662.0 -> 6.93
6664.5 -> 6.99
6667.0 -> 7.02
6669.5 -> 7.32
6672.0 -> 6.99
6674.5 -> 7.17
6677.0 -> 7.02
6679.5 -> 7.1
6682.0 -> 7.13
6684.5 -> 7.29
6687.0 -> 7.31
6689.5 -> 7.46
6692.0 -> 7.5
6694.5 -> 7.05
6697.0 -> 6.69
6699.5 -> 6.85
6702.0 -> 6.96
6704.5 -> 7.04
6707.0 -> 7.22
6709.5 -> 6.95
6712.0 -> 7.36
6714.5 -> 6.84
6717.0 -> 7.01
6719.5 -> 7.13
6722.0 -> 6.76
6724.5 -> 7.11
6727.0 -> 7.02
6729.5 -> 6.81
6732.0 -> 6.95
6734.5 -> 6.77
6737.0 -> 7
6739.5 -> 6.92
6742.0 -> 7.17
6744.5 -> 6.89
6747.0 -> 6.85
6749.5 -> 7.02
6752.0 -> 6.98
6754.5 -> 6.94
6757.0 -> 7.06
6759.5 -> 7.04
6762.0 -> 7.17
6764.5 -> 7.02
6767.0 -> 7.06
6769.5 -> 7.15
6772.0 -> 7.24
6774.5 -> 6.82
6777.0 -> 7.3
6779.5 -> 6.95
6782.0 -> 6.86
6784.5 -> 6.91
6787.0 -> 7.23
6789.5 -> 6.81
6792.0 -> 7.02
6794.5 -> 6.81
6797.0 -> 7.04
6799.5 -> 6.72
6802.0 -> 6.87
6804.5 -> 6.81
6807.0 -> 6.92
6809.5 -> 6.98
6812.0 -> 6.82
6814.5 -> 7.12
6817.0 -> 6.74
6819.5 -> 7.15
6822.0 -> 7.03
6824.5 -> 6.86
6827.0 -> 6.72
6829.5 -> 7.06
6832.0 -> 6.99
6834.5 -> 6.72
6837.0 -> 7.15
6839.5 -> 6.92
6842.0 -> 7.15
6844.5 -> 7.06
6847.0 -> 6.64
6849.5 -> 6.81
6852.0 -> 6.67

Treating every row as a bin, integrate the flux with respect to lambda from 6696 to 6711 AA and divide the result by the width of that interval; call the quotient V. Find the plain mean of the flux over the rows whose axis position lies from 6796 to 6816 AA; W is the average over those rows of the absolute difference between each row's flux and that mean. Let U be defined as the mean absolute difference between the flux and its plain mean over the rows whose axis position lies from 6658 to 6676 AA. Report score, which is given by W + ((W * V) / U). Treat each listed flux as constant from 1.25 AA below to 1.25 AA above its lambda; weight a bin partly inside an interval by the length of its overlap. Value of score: 5.1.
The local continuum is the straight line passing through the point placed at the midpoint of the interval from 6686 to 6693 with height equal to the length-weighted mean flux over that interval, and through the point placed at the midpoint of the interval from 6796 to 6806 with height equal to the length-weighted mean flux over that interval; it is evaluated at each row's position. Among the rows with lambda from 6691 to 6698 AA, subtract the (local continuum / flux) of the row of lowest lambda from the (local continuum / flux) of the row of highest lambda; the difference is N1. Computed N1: 0.116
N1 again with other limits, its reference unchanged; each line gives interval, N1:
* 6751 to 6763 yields -0.034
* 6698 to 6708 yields -0.060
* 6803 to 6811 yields -0.028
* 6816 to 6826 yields -0.023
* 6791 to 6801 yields 0.038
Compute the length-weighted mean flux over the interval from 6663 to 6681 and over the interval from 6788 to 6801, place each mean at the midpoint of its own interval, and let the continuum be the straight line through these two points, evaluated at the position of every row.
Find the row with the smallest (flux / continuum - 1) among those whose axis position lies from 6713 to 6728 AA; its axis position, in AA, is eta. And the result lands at 6722.0 AA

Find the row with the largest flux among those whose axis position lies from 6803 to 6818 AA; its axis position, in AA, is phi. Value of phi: 6814.5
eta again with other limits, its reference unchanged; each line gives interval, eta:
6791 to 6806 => 6799.5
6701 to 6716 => 6714.5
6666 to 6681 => 6672.0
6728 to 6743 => 6734.5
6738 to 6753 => 6747.0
